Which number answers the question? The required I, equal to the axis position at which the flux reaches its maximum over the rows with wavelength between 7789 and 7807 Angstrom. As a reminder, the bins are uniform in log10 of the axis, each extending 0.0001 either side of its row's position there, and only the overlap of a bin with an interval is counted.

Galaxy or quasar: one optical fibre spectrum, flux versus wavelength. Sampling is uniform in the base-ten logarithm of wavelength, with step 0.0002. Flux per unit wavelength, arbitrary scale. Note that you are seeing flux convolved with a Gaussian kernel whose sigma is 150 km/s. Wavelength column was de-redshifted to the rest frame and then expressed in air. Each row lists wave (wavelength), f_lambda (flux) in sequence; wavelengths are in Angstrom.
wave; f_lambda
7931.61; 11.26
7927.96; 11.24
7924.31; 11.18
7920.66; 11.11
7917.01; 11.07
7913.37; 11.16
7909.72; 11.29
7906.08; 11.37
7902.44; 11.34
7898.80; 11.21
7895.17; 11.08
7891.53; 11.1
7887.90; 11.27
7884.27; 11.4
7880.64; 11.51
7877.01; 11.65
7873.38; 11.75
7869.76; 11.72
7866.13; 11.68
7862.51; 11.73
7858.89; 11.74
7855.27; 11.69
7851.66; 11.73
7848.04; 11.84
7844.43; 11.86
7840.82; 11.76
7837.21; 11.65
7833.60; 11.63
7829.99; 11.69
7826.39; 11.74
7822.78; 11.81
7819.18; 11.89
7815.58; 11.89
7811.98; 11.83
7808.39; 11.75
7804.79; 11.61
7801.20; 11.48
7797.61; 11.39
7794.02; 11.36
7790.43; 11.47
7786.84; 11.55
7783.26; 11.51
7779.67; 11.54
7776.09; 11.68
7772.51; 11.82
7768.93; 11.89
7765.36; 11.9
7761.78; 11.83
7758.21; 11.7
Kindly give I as 7804.79 Angstrom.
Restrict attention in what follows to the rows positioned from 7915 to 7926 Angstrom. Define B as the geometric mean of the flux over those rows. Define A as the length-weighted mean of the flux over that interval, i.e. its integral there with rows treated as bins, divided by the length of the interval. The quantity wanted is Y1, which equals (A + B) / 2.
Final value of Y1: 11.12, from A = 11.1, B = 11.1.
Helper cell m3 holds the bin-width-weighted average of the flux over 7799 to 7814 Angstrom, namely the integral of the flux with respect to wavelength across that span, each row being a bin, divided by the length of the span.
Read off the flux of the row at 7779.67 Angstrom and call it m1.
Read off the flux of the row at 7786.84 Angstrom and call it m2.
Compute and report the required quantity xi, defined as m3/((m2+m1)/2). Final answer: 1.01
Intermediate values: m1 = 11.54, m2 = 11.55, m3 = 11.7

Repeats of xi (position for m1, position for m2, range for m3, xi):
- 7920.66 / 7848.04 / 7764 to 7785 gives 1.02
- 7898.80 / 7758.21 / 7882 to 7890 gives 0.99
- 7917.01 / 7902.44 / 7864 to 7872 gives 1.04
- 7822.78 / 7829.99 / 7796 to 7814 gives 0.99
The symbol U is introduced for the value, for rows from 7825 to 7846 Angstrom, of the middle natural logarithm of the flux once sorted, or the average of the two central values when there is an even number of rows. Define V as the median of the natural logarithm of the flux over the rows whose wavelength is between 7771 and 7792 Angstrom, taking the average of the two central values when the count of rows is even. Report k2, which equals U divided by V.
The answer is 1.006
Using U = 2.46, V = 2.45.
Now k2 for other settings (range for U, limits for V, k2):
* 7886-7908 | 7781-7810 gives 0.991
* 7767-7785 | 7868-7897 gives 1.008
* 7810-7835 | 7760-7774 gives 0.998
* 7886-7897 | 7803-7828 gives 0.975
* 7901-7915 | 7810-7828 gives 0.982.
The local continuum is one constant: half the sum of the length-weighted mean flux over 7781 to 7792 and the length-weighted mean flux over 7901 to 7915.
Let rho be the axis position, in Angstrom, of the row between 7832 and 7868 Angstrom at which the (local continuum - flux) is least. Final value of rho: 7844.43 Angstrom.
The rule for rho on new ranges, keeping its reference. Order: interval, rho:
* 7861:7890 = 7873.38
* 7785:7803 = 7786.84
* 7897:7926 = 7906.08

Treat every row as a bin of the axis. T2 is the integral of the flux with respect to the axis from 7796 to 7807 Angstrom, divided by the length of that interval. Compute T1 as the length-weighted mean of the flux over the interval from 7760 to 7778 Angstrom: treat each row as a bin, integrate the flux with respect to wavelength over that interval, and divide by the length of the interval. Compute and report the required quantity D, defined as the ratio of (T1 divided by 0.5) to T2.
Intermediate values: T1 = 11.8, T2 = 11.50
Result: 2.06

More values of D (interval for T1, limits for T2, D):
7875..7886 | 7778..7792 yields 2.00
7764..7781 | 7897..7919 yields 2.10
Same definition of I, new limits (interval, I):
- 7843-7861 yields 7844.43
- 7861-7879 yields 7873.38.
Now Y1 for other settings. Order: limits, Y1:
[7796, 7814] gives 11.62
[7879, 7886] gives 11.45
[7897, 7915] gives 11.27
